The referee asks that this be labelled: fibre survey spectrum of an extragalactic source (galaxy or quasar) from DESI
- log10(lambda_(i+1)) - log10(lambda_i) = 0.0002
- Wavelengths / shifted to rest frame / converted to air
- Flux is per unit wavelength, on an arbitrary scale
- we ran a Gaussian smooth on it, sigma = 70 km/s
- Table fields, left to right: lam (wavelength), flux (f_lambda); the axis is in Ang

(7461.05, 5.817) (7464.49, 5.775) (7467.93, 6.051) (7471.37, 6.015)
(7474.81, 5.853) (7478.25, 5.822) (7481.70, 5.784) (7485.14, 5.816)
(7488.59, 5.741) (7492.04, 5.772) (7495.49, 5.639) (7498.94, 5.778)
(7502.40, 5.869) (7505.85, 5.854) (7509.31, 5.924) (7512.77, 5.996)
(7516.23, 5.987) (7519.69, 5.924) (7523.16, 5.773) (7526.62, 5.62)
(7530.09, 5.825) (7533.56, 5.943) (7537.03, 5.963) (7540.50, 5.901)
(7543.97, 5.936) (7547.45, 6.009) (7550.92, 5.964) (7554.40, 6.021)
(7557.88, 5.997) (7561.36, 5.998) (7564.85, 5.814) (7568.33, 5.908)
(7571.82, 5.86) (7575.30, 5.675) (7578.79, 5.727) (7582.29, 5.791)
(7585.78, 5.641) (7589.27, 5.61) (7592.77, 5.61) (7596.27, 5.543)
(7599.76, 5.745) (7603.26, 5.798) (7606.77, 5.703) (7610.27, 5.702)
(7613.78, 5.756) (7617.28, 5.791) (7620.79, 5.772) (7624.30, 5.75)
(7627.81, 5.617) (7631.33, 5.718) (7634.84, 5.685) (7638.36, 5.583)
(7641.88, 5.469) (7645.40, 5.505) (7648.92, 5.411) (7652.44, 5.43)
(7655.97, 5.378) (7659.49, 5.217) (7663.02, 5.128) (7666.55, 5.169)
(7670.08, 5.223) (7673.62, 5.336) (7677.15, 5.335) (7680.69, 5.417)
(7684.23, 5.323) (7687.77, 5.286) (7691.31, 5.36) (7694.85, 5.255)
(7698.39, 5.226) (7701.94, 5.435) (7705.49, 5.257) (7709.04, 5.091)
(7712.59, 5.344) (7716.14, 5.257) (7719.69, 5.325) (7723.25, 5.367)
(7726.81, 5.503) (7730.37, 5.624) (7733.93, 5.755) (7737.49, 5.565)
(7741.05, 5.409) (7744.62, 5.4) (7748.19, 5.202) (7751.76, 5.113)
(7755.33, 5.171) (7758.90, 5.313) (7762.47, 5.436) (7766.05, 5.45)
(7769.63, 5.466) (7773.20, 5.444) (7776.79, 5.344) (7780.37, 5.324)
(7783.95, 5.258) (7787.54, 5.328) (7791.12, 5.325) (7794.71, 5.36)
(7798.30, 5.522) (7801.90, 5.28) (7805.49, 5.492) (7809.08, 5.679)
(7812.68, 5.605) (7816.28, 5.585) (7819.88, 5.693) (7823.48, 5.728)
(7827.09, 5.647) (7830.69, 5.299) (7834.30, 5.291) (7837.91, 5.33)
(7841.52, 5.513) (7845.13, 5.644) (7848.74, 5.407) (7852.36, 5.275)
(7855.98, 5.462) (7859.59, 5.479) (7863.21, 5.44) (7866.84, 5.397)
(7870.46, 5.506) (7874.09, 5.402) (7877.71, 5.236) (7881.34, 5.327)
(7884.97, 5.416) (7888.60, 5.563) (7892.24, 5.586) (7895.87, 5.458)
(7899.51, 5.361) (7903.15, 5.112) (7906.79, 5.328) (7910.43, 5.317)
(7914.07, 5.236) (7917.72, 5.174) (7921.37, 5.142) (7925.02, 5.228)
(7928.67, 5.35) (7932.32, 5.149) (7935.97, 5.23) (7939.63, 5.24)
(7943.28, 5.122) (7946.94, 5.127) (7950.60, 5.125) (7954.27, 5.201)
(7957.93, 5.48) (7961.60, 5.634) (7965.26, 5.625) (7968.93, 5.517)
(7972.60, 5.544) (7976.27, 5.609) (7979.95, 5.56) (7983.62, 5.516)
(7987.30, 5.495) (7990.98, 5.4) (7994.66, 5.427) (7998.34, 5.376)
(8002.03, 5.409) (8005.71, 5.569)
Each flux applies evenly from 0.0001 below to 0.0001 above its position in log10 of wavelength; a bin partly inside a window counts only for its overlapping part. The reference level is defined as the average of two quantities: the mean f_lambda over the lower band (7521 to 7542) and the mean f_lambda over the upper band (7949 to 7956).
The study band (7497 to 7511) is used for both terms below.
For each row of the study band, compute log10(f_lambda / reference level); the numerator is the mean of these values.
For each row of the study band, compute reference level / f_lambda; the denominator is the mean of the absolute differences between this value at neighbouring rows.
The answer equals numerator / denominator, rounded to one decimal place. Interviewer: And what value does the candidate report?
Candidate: 2.9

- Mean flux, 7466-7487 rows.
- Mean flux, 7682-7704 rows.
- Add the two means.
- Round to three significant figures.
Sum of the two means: 11.2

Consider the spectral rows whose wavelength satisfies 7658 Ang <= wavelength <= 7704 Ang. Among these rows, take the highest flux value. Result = 5.435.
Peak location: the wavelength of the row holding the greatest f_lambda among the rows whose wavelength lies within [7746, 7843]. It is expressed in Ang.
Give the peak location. 7823.48 Ang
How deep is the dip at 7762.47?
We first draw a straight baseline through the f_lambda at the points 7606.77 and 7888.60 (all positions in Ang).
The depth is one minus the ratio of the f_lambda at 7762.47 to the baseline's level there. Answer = 0.03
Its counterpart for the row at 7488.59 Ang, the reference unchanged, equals 0.00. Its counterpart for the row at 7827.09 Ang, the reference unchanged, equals -0.01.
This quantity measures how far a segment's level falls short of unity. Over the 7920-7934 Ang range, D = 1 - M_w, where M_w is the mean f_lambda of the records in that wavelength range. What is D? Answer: -4.22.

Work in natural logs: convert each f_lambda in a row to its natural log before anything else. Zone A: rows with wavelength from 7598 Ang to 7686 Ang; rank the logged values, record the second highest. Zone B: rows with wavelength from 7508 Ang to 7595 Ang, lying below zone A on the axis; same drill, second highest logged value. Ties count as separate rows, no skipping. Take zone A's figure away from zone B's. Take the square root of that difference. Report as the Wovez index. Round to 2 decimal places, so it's 0.19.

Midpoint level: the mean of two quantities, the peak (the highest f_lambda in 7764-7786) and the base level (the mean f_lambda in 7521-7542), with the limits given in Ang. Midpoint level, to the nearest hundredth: 5.65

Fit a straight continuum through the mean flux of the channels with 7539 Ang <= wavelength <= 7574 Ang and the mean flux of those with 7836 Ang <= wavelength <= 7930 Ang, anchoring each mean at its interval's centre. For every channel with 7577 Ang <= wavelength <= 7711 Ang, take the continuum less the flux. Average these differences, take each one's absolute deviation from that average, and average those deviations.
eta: 0.14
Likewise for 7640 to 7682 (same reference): 0.10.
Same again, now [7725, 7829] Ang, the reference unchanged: 0.16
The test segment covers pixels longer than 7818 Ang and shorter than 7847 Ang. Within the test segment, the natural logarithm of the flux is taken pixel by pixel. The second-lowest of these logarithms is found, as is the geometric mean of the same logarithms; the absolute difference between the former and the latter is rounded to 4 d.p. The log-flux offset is 0.0397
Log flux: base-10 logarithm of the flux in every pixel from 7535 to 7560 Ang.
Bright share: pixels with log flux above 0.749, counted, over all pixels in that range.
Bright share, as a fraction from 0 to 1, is 1.0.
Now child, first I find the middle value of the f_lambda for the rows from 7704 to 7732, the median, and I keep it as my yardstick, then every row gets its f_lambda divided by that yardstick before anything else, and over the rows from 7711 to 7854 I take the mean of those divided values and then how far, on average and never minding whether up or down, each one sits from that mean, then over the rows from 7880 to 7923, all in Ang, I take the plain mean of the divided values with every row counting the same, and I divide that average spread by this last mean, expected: 0.025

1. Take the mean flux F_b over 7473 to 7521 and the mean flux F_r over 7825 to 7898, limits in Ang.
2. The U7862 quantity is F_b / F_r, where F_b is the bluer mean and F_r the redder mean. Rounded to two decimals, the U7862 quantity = 1.07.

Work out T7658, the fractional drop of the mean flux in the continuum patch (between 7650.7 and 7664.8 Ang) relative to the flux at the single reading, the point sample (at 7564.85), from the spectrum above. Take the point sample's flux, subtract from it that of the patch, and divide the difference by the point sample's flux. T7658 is 0.09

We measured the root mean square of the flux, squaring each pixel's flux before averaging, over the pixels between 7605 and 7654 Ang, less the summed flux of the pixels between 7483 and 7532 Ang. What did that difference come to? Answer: -76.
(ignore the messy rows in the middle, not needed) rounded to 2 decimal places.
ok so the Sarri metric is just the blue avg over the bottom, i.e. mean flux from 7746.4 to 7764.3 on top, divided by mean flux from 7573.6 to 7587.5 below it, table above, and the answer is 0.92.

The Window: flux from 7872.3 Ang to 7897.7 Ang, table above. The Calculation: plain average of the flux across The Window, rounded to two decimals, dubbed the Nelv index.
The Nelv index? 5.43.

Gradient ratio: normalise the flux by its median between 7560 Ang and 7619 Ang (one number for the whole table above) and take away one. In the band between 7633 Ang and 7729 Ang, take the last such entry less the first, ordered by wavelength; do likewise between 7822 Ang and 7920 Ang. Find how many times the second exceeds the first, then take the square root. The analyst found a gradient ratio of 1.7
